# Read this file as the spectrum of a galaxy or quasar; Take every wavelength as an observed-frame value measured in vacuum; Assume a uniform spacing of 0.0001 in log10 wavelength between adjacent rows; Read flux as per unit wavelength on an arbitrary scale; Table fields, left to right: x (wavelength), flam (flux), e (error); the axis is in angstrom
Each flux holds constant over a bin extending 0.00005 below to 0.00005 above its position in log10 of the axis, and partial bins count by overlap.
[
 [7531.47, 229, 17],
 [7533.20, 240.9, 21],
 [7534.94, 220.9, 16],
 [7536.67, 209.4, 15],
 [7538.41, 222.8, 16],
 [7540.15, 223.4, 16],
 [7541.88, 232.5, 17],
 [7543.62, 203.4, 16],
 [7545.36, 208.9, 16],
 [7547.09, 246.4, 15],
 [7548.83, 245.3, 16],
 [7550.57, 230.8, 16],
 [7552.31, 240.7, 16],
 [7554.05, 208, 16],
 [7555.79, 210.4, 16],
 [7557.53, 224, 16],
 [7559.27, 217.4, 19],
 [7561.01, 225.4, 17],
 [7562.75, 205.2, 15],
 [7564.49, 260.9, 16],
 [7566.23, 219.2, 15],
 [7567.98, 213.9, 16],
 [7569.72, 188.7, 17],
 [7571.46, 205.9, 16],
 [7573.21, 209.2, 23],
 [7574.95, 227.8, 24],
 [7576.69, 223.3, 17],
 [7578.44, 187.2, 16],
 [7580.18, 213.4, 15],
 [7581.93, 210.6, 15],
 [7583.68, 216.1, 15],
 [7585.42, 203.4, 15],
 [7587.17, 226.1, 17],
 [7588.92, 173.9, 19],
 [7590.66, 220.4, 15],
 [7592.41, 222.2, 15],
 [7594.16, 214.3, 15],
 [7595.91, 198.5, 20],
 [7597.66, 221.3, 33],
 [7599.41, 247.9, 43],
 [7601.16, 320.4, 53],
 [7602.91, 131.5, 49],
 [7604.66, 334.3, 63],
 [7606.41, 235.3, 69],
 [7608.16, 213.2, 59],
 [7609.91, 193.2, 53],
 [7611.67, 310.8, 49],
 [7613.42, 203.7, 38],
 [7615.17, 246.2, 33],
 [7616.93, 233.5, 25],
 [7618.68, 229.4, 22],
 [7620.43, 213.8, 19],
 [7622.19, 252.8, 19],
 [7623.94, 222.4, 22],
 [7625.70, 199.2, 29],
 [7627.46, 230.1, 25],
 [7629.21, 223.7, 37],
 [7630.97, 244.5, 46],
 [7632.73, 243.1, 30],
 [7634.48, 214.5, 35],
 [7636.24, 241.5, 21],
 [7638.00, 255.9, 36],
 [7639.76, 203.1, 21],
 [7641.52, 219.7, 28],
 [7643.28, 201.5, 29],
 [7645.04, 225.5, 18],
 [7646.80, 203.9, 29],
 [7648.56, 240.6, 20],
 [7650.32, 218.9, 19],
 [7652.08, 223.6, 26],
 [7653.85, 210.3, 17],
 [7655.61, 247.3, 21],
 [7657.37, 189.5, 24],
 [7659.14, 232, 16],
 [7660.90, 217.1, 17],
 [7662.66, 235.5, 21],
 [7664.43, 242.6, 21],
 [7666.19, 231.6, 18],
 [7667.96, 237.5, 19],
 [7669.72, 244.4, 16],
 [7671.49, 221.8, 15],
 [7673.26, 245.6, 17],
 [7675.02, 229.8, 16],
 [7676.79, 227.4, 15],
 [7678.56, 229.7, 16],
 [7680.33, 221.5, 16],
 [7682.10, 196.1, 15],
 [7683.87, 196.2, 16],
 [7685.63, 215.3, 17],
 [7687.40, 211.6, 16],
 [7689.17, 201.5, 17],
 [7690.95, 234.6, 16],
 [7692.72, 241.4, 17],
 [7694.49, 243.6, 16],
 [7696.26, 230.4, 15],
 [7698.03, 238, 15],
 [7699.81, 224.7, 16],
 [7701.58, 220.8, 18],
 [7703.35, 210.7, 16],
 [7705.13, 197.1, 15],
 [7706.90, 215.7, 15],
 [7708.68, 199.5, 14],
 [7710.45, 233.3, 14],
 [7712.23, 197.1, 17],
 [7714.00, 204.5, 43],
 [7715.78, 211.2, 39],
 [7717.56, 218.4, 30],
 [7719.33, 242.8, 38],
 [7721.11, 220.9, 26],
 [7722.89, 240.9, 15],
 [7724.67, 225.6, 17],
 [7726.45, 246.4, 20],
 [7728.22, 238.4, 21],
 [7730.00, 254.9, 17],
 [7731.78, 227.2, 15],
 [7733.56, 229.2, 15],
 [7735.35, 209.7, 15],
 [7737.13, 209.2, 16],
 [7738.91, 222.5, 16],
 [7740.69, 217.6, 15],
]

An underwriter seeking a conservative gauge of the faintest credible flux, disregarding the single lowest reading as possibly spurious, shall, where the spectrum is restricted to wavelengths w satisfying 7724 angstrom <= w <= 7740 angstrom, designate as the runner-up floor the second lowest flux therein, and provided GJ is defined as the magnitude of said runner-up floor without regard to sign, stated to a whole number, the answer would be 210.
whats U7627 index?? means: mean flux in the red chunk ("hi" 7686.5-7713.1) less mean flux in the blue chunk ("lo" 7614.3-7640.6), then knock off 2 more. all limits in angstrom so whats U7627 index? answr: -12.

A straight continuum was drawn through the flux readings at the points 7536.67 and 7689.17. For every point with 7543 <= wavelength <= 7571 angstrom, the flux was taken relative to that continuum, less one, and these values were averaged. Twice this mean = 0.13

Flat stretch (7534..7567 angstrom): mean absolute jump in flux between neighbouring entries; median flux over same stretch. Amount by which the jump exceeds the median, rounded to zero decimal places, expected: -205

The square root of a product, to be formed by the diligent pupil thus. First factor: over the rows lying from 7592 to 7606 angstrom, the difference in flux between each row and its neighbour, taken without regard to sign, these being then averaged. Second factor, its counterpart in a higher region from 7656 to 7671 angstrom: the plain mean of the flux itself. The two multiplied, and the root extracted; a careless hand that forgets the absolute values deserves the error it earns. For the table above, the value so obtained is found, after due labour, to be 133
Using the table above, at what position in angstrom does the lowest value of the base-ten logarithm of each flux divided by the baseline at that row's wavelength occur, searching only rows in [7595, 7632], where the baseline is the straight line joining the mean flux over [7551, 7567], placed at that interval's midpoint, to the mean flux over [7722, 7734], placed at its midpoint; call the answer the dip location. 7602.91 angstrom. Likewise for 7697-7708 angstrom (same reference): 7705.13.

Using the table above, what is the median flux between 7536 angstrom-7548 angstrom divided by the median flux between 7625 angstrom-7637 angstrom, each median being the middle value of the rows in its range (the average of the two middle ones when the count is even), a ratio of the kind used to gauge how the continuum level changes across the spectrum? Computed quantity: 0.97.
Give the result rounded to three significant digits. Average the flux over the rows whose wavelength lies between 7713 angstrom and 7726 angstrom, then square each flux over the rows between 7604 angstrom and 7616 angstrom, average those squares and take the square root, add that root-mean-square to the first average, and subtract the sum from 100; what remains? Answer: -377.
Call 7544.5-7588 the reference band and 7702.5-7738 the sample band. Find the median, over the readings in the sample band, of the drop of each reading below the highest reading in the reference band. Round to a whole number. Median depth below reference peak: 41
